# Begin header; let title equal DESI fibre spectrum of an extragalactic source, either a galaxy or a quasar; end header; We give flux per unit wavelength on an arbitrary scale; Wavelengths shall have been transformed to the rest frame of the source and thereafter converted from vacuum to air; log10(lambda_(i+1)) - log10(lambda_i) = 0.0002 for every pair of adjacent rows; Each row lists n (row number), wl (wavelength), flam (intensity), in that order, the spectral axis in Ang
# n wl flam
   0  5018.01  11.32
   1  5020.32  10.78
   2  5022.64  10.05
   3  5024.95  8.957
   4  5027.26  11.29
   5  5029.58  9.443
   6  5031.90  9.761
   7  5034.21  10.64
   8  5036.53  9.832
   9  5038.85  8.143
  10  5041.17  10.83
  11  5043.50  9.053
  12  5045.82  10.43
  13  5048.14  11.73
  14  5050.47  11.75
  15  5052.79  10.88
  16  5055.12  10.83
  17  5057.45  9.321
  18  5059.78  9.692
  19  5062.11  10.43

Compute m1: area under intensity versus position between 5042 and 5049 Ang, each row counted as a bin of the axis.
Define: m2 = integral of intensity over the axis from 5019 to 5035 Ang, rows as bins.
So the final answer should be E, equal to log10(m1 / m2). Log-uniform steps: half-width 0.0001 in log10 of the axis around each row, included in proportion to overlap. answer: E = -0.3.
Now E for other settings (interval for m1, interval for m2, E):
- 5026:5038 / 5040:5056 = -0.2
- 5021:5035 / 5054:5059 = 0.4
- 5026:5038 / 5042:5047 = 0.4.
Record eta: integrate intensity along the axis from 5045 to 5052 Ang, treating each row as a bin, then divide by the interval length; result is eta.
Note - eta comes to 11.3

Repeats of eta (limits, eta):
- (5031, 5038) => 10.0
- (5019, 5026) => 10.0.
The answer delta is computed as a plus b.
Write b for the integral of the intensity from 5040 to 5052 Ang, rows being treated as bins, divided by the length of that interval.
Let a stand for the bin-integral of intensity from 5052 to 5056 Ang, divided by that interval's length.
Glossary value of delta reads 21.6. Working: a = 10.8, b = 10.8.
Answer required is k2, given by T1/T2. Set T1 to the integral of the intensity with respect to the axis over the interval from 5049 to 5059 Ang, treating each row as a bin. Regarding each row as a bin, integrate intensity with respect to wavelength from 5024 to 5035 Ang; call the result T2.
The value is 1.0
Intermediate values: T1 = 107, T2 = 110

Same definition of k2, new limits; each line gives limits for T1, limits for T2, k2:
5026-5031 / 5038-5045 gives 0.8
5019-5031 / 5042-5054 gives 0.9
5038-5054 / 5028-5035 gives 2.4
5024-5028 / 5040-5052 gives 0.3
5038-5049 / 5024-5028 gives 2.7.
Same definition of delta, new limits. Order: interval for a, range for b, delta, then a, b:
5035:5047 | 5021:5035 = 19.7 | 9.7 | 10.0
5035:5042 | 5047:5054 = 21.0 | 9.6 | 11.4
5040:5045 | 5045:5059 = 20.8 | 10.0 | 10.8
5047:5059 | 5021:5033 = 20.8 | 10.9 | 9.9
